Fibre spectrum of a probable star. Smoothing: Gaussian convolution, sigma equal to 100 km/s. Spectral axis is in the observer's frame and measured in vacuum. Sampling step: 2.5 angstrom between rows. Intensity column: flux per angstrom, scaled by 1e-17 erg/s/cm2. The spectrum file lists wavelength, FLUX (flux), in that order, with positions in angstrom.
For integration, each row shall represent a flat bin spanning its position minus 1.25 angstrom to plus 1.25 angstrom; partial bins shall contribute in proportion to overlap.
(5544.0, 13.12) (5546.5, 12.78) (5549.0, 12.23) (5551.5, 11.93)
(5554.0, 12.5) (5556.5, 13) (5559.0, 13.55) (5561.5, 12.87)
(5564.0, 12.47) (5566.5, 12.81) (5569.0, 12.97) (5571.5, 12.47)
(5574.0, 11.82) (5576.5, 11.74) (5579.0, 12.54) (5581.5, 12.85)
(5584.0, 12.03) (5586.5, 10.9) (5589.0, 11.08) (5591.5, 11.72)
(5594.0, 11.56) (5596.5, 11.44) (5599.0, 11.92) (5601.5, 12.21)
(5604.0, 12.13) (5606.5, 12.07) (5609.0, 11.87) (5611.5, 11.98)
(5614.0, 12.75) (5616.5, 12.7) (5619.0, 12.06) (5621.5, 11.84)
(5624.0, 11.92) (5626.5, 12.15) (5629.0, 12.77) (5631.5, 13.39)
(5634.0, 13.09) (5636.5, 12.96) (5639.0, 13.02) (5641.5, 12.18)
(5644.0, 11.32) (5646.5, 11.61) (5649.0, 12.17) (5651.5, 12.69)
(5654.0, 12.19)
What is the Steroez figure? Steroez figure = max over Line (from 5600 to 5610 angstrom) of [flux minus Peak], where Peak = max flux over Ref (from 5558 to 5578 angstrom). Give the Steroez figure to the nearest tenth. -1.3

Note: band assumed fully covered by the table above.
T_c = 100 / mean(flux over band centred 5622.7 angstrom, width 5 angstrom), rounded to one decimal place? 8.4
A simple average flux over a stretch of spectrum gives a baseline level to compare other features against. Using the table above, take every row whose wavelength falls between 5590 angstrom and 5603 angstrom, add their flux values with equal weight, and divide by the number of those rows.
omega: 11.8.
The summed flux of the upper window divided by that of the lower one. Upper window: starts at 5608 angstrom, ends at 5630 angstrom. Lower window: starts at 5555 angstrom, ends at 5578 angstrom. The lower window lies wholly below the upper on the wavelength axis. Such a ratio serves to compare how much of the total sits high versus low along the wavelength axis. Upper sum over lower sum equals 0.97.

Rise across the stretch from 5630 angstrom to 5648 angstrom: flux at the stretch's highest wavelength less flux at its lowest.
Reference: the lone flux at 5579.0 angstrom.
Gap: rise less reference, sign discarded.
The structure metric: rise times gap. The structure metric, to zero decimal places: -25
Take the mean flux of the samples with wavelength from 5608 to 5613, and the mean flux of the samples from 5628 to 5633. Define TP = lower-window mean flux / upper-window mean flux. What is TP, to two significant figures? 0.91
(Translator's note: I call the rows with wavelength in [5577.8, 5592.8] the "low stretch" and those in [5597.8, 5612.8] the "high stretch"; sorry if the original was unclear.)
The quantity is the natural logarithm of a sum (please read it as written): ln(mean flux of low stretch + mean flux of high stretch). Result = 3.17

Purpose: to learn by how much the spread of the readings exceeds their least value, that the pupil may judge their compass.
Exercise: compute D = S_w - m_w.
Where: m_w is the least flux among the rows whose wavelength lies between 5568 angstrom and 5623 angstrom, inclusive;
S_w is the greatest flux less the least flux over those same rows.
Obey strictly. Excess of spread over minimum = -8.8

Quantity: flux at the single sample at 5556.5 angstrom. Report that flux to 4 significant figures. 13.00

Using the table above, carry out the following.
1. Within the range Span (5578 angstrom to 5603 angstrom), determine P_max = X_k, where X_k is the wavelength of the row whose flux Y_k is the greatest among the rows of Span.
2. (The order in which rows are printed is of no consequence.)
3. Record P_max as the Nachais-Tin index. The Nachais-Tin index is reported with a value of 5581.5 angstrom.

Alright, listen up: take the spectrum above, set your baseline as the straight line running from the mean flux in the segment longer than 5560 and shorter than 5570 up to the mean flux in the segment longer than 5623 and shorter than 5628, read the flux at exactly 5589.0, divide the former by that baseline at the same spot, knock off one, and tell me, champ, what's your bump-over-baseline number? -0.11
